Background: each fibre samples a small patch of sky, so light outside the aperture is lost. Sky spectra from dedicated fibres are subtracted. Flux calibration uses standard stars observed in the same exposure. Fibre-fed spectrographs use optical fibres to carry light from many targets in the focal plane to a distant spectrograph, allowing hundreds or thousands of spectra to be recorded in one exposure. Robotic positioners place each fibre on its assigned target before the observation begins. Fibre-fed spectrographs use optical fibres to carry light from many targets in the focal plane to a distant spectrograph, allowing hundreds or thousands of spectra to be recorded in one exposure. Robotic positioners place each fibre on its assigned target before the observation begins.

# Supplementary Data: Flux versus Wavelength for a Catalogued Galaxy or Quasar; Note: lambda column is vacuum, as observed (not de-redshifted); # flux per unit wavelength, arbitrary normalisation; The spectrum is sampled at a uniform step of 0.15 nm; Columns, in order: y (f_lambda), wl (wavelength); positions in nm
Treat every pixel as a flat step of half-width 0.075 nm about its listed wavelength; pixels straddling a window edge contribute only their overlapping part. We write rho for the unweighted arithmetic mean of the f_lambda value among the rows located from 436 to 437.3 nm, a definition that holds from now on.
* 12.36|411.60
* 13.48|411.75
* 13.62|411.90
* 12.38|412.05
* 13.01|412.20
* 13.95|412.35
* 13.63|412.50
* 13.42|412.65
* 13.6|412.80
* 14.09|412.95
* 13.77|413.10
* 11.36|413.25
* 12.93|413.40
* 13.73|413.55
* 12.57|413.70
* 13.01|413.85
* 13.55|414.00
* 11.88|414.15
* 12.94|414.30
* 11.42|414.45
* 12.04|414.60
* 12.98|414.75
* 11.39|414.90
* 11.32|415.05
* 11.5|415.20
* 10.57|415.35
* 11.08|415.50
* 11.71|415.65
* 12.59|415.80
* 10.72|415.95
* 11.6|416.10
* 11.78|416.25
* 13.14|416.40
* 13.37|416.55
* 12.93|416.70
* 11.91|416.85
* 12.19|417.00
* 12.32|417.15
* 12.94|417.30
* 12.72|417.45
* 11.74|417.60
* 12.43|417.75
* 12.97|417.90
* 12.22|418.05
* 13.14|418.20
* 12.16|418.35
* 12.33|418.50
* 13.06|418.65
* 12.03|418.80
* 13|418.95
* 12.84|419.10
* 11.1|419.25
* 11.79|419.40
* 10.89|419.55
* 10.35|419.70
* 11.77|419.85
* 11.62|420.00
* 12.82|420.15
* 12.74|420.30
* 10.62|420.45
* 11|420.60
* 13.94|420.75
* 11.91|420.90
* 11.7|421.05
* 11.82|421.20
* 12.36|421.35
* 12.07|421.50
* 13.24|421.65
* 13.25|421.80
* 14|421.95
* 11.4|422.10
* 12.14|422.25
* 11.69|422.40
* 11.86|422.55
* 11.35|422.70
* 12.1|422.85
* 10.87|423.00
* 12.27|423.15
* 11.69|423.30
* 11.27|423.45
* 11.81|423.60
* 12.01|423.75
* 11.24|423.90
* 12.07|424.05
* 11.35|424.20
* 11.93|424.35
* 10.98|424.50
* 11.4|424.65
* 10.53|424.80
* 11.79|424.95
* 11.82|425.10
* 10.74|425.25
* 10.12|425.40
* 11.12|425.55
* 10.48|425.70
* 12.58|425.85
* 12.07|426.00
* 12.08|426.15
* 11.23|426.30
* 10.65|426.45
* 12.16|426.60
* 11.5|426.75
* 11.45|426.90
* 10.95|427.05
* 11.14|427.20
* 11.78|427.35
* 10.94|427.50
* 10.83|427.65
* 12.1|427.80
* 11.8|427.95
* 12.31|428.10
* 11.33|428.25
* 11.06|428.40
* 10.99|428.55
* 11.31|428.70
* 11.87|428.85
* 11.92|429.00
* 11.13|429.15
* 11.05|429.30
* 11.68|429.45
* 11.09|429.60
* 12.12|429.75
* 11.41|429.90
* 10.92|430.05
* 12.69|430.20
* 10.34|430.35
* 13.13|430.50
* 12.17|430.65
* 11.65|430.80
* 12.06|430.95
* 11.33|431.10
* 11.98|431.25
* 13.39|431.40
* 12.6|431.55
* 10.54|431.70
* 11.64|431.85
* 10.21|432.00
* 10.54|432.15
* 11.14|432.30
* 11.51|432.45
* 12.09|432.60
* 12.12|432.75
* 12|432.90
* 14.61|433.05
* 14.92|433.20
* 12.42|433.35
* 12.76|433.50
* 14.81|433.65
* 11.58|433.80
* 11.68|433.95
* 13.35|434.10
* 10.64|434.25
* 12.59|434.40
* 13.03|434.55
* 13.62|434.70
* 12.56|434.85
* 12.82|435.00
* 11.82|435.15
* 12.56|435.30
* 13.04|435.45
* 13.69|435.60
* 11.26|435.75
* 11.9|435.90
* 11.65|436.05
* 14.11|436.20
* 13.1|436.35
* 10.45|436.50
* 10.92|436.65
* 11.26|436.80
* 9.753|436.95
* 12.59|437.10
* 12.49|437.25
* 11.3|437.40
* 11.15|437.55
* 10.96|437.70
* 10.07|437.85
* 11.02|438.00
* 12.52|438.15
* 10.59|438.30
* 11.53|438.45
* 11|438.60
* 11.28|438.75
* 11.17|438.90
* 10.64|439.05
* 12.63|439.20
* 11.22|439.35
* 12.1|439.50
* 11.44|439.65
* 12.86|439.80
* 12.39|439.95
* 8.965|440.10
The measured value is 11.8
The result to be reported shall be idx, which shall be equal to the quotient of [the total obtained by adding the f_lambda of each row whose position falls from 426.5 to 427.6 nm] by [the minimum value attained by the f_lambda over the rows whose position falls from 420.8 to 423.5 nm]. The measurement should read 7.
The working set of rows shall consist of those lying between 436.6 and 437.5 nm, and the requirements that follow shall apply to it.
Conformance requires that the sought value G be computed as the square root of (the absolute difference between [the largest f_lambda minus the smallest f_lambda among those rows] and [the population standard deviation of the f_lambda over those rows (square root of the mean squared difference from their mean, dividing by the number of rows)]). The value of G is 1.4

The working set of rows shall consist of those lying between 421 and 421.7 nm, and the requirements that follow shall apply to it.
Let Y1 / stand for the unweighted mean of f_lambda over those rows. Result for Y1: 12.2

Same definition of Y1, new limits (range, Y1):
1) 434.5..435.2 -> 12.8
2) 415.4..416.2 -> 11.5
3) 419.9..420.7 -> 11.8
